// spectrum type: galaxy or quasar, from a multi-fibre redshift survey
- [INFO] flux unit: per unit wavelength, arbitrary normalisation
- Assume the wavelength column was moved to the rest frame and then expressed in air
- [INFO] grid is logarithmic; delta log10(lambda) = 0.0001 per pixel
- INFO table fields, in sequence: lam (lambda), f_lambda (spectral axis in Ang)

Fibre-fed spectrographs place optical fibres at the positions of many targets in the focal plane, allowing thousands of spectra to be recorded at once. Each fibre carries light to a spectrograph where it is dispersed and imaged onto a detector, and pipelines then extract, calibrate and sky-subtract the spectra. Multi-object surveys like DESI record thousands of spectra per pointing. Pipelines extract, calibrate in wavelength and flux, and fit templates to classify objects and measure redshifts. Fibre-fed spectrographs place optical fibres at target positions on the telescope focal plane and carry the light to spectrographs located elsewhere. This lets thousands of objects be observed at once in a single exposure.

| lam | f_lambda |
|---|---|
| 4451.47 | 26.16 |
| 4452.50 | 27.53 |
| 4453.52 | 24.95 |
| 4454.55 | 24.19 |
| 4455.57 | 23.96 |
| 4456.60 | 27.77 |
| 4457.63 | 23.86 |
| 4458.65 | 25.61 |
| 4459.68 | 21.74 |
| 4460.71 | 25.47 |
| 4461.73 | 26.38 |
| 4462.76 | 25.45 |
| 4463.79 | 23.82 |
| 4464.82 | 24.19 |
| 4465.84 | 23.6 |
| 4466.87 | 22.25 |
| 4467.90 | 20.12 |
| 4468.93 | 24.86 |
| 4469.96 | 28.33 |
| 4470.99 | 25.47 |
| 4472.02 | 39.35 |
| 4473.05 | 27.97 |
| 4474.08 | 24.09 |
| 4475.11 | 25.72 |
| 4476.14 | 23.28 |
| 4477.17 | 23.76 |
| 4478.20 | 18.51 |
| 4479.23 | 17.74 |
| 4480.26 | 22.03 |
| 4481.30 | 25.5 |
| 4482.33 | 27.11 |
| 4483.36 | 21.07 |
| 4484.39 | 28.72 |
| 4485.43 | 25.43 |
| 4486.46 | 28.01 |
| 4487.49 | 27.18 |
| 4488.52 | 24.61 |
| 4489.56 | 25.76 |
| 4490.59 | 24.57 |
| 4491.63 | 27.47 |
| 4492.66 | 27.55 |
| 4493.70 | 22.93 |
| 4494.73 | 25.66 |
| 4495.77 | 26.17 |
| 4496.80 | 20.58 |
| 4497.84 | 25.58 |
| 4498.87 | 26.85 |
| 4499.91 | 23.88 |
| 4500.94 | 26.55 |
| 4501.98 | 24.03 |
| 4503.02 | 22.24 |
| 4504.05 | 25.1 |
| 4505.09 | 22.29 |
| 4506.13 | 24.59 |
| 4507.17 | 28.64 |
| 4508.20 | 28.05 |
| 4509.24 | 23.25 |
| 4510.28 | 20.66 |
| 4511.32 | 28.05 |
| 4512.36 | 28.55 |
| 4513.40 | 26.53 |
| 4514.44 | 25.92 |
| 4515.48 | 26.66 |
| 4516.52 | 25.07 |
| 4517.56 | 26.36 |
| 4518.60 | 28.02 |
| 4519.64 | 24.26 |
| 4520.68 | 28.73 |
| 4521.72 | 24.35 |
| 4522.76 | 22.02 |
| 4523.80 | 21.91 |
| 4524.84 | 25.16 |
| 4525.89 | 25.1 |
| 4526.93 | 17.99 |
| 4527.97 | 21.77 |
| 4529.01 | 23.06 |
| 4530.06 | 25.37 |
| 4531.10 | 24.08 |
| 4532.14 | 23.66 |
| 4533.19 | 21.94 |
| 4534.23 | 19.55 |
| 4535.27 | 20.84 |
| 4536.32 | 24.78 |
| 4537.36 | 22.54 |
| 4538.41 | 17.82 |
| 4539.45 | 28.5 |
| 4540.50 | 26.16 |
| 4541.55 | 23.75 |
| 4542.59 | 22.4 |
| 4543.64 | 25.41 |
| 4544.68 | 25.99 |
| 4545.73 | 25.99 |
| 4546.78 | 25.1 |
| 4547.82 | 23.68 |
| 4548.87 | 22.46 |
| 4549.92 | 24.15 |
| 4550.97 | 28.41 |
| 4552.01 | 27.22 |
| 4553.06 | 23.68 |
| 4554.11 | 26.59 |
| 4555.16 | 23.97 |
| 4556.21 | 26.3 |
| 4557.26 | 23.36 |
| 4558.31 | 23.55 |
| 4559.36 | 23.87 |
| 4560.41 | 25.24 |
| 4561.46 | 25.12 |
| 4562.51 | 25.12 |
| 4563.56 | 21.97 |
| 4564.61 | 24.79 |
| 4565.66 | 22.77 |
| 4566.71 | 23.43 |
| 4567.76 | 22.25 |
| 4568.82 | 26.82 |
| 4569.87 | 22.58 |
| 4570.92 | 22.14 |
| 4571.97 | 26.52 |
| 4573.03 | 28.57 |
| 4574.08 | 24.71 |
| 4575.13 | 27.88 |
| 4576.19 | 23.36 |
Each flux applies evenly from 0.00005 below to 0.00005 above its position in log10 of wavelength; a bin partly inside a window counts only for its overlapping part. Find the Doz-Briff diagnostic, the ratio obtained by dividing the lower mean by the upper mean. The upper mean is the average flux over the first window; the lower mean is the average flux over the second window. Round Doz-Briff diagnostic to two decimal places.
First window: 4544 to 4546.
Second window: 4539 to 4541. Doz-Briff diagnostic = 1.05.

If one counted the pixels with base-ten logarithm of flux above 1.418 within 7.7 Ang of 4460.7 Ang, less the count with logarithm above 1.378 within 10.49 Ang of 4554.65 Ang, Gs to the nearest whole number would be -11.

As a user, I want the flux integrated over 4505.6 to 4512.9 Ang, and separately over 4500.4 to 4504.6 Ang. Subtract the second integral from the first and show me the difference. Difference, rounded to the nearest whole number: 87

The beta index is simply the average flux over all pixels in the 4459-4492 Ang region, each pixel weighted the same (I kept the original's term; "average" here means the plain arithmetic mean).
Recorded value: 25.0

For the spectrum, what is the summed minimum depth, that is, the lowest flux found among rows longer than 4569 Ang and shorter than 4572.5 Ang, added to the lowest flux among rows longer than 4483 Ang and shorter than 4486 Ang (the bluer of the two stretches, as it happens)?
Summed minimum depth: 43.2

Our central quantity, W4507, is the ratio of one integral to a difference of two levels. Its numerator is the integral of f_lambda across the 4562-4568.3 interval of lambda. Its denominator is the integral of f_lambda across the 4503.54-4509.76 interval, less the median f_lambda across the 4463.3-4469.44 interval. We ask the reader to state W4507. 1.10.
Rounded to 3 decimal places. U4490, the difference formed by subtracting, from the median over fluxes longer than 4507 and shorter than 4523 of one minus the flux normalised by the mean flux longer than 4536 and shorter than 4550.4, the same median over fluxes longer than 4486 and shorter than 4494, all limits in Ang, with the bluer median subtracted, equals 0.001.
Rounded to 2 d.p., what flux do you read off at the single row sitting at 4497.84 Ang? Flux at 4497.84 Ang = 25.58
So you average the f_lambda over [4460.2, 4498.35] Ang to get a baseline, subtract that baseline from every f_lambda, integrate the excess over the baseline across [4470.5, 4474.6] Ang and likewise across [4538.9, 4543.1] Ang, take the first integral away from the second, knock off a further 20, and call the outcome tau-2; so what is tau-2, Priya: -37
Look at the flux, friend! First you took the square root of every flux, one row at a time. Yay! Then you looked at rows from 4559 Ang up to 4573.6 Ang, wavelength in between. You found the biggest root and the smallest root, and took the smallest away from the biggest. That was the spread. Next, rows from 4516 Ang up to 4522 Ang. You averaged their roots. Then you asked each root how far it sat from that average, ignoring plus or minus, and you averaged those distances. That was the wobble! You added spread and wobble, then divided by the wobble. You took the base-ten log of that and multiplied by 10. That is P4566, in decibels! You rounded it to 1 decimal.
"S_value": 7.2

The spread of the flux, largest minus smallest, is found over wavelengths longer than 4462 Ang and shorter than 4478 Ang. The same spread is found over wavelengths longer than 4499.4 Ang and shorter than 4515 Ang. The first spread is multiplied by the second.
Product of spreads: 153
